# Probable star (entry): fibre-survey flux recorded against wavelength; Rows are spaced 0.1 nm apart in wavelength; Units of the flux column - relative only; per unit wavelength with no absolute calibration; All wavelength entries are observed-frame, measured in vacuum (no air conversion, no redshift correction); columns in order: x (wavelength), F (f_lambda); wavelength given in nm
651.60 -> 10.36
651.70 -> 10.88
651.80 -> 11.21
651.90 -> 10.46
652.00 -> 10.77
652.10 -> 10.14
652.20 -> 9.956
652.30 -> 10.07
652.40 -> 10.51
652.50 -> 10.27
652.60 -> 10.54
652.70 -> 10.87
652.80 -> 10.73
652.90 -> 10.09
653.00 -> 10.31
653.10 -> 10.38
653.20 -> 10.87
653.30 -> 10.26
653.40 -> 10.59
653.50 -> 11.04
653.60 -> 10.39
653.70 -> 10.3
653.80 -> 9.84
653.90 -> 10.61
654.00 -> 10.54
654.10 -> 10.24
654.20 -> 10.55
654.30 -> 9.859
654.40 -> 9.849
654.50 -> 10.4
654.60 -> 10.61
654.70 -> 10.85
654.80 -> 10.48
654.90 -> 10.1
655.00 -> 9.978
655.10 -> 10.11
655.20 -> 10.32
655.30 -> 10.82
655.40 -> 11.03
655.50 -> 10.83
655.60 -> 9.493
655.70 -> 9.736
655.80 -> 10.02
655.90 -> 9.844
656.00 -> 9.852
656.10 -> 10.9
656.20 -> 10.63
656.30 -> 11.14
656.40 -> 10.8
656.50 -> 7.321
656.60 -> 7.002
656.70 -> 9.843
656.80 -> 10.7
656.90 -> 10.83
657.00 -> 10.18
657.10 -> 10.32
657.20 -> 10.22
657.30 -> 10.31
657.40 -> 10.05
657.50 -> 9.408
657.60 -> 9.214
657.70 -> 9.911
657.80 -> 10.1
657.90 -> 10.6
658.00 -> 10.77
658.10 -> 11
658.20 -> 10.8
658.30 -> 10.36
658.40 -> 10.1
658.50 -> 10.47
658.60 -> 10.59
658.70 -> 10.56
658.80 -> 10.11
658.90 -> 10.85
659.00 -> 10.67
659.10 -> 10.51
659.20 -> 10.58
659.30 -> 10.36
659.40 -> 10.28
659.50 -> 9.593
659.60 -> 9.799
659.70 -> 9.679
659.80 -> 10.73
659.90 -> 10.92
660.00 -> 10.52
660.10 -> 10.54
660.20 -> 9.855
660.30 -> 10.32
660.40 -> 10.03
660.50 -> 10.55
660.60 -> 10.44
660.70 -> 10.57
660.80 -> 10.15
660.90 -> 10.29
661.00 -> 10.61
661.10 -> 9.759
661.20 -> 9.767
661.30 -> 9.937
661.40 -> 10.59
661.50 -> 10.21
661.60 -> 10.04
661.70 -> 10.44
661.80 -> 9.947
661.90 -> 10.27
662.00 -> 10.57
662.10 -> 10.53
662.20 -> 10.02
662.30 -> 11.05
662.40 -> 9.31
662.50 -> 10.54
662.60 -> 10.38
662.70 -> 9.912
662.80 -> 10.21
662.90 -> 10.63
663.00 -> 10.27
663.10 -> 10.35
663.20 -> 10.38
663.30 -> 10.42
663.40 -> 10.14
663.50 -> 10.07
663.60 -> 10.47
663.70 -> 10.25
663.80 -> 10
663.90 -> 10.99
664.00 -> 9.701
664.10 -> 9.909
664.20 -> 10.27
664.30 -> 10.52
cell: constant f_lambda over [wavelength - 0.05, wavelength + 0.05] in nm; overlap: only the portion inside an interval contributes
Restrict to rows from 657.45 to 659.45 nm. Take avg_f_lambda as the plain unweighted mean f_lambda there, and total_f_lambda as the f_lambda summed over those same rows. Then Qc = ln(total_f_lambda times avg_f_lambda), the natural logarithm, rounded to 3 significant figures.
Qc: 7.67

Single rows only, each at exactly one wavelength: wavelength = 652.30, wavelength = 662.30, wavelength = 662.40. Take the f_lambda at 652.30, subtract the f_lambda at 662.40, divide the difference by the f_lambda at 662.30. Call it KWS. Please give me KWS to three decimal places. 0.069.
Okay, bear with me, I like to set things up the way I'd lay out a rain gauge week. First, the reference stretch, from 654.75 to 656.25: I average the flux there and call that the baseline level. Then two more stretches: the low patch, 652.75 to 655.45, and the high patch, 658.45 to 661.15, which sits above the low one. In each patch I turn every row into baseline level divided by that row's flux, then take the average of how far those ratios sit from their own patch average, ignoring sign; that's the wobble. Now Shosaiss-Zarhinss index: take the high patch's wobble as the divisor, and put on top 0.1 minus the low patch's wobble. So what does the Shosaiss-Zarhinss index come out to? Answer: 2.6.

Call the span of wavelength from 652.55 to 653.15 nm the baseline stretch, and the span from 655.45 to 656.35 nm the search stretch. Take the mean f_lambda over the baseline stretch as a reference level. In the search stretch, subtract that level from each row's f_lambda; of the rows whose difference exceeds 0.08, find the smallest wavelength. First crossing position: 655.50 nm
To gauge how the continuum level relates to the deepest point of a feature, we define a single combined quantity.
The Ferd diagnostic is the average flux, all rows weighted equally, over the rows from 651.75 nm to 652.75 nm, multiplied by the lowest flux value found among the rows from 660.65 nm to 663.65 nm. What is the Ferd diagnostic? 97.6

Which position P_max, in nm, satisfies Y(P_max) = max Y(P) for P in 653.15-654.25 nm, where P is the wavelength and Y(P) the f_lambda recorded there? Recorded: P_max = 653.50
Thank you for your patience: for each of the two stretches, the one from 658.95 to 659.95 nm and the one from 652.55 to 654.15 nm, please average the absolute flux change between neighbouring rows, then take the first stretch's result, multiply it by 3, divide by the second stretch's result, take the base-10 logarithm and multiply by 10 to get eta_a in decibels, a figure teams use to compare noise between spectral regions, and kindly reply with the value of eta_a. 3.9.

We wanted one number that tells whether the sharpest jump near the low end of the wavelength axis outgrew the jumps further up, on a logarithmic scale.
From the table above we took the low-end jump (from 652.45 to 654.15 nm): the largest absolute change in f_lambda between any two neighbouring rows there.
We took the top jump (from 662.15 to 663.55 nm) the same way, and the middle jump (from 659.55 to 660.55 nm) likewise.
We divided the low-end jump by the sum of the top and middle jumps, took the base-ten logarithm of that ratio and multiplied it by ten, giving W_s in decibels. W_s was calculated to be -5.6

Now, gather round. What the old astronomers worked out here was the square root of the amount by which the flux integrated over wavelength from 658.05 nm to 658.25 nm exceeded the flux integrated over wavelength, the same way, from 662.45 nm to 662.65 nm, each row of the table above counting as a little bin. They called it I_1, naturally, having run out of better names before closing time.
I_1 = 0.30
